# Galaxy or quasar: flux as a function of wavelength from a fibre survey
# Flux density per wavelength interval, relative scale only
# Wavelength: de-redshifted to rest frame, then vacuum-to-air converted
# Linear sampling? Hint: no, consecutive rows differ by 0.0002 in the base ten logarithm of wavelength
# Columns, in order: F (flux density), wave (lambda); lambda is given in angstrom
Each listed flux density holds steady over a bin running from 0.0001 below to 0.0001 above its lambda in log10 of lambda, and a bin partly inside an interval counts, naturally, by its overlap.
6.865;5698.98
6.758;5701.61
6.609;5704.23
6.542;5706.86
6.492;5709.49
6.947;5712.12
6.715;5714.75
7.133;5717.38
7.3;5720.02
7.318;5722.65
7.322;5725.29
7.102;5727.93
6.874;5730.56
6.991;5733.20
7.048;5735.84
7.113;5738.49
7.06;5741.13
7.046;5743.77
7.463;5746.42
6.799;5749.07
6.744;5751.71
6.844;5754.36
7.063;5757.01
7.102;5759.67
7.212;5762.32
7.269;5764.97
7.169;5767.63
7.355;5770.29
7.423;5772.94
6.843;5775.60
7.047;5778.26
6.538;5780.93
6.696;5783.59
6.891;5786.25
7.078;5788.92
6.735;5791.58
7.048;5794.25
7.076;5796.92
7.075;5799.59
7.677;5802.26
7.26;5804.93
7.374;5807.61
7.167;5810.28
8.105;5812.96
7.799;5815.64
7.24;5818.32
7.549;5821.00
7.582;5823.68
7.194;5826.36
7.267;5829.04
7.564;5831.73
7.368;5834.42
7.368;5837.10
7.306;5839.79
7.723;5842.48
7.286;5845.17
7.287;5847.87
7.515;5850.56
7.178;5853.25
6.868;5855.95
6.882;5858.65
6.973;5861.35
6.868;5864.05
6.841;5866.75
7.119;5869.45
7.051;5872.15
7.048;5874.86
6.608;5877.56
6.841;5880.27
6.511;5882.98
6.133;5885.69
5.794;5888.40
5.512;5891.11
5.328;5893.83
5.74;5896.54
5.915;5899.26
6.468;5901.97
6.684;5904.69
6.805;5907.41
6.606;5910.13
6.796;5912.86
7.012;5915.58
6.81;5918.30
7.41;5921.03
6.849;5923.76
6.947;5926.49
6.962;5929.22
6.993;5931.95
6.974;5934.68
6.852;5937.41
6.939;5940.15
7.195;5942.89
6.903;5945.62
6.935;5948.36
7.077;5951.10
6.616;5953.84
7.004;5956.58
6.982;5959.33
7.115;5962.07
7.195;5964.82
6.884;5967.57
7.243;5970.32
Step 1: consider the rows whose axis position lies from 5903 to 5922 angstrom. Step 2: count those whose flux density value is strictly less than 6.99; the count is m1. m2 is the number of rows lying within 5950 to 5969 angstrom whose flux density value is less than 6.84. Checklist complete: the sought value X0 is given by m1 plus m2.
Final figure 6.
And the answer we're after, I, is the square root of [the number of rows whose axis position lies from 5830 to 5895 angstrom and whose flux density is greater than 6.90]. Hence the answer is 3.6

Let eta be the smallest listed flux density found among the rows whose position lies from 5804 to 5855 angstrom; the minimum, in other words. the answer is 7.167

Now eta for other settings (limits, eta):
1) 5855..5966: 5.328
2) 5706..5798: 6.492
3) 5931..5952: 6.852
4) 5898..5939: 5.915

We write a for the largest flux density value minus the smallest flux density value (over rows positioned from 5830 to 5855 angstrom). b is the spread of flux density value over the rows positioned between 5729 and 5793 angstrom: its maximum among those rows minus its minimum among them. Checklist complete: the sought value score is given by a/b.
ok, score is 0.59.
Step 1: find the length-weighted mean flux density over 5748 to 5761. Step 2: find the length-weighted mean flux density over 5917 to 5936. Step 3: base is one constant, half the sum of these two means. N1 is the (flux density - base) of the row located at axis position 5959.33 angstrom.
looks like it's 0.03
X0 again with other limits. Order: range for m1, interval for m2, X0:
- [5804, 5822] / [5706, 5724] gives 3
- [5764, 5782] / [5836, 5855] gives 2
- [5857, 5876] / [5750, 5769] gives 5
